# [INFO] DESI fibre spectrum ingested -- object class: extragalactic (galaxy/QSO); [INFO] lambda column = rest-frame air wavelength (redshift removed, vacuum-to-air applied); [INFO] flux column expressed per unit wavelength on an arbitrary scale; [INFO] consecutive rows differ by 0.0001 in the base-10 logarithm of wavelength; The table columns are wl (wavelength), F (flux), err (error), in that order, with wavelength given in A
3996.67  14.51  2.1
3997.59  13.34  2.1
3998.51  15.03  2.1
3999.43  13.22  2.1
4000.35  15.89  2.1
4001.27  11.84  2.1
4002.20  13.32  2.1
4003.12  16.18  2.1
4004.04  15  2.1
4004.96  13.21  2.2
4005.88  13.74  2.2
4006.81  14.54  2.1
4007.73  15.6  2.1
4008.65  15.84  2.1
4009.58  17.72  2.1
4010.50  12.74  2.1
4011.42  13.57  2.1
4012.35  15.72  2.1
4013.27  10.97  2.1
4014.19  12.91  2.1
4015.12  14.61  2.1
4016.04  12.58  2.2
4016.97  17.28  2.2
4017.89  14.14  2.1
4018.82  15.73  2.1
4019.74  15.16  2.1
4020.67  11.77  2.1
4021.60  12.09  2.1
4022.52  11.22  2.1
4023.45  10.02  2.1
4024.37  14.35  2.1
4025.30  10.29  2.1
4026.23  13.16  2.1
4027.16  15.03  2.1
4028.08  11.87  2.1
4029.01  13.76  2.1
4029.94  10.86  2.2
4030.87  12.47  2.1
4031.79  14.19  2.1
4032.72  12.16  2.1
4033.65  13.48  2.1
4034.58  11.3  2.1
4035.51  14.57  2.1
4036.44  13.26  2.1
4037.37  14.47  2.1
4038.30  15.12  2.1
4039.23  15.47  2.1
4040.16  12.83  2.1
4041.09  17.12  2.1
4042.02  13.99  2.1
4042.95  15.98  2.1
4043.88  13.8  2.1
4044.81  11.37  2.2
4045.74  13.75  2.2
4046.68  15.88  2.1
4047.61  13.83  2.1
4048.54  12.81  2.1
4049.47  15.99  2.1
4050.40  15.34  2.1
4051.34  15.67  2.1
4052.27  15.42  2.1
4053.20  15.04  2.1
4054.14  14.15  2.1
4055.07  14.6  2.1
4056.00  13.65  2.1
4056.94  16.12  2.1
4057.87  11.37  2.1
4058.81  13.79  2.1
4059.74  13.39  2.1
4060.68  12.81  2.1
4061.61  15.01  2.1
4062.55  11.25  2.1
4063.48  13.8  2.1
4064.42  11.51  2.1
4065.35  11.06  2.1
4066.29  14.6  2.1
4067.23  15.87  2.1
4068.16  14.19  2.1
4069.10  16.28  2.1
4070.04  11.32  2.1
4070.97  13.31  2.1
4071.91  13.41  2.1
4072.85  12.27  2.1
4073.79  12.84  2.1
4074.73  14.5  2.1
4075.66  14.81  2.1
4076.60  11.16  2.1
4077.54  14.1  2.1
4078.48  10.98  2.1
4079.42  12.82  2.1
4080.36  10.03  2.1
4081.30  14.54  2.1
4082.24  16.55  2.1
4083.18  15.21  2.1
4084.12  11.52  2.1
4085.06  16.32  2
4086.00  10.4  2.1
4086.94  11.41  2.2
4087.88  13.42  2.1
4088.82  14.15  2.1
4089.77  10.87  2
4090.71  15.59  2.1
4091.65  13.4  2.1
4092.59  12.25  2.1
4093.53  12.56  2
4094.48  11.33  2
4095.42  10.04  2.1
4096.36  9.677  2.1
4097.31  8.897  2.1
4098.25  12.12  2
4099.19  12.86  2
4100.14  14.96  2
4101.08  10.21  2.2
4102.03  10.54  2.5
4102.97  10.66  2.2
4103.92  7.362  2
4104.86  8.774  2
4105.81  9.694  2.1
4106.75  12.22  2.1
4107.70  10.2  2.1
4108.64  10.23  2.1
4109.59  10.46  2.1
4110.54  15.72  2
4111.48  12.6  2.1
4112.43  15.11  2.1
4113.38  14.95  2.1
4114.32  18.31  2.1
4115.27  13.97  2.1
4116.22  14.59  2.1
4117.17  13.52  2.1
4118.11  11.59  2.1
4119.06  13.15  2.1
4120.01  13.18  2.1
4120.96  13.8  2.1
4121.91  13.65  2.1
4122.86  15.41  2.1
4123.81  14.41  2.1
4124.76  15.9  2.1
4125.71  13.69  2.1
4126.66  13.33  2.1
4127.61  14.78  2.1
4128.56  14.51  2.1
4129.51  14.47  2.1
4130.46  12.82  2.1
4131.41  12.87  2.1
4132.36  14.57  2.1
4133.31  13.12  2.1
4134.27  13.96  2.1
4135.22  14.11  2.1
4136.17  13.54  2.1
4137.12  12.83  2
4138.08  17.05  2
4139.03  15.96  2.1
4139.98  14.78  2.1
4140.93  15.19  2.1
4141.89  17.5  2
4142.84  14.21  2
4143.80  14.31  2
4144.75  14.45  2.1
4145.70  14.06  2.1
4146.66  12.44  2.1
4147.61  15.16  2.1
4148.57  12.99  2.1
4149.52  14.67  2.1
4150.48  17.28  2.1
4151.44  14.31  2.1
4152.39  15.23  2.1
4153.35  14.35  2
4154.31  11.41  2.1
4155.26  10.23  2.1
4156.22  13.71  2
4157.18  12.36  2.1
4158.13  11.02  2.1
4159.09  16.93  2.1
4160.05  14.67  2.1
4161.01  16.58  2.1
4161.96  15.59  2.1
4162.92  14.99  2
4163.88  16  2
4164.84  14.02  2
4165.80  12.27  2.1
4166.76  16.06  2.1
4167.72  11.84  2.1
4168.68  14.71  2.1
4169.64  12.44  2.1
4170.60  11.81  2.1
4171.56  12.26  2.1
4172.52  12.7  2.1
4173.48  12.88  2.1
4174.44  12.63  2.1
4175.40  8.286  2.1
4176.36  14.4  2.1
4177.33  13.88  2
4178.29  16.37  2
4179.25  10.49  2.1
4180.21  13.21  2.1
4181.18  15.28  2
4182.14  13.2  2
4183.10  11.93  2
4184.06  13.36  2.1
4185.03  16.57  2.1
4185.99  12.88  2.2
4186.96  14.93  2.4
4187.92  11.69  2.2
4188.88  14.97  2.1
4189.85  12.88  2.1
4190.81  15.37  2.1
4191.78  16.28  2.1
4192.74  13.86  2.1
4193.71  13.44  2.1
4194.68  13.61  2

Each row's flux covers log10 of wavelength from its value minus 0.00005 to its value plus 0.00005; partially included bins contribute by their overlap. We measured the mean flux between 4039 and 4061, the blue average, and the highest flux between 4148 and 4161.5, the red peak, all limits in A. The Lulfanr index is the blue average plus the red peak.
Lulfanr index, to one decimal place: 31.6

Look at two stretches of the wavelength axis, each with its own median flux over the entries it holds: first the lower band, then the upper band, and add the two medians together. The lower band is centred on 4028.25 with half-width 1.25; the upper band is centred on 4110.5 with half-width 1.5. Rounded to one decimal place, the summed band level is 26.4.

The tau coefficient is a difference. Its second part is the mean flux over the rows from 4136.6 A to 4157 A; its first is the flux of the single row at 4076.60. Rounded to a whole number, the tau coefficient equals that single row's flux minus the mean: -3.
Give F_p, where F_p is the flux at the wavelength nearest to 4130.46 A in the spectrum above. 12.82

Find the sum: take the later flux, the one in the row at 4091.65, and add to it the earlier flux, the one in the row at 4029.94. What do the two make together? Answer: 24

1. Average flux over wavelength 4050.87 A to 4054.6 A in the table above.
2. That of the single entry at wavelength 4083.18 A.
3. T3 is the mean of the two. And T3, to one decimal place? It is 15.1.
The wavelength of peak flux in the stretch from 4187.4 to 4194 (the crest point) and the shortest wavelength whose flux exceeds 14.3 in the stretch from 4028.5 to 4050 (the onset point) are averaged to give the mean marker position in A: 4113.6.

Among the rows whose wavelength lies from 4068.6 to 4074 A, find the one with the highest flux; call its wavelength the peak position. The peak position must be 4069.10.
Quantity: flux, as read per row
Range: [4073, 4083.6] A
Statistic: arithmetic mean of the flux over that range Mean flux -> 13.4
